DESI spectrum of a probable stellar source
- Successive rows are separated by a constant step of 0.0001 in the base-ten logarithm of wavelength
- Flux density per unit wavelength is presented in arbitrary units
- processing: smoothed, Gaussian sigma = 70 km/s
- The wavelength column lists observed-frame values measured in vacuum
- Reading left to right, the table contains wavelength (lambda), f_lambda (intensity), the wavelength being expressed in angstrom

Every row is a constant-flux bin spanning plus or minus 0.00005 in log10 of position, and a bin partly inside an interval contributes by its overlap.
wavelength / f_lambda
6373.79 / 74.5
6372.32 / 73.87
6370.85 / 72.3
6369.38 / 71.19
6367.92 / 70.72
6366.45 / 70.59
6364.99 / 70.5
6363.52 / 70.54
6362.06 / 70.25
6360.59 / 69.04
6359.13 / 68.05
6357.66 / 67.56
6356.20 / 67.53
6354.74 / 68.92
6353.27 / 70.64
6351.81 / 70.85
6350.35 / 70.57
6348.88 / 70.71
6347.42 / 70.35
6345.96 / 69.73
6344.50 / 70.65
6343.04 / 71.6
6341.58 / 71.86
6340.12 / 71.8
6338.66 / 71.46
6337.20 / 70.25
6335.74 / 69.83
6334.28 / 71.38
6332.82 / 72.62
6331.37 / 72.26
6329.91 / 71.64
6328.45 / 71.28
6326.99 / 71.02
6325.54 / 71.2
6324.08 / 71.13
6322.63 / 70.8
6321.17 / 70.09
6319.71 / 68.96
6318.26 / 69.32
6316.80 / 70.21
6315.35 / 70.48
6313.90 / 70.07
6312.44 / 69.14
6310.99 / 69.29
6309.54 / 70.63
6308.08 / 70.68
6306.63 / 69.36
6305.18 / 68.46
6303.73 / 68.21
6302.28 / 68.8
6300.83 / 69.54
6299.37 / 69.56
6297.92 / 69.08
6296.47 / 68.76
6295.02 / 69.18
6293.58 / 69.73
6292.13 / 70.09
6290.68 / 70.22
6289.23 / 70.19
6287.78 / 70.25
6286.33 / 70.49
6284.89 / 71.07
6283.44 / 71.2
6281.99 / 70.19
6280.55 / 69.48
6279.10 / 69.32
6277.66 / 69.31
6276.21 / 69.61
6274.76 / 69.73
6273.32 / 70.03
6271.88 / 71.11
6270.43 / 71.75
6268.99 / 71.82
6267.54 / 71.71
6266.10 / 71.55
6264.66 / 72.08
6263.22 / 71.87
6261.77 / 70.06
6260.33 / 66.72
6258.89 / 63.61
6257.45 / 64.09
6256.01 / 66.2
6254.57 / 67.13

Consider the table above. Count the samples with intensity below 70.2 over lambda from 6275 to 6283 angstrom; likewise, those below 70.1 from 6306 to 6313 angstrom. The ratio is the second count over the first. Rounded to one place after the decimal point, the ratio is 0.6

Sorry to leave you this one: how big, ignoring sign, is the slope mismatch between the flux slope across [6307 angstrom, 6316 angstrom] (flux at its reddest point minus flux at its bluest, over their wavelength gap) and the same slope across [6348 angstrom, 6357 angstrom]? 0.41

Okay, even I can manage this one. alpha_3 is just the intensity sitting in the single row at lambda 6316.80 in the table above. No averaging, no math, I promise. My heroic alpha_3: 70.21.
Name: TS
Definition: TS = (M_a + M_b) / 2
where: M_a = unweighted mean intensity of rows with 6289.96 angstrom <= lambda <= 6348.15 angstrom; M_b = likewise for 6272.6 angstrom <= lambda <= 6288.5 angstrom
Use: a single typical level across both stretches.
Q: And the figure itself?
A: 70.2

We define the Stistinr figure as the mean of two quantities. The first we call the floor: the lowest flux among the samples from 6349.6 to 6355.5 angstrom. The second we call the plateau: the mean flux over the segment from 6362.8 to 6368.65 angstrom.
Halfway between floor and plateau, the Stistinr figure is 69.8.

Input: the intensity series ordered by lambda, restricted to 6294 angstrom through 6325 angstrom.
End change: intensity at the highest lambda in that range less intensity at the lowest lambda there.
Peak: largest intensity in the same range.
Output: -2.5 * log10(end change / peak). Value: 3.9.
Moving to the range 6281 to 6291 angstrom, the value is 8.4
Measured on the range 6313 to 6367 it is 5.4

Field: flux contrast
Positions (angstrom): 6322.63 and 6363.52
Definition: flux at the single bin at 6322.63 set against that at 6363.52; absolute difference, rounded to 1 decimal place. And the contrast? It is 0.3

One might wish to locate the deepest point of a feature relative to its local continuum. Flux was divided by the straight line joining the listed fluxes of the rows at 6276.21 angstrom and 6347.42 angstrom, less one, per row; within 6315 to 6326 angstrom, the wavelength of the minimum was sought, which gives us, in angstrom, 6319.71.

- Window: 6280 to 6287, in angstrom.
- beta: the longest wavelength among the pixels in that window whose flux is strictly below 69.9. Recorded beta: 6280.55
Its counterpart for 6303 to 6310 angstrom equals 6306.63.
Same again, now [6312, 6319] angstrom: 6318.26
